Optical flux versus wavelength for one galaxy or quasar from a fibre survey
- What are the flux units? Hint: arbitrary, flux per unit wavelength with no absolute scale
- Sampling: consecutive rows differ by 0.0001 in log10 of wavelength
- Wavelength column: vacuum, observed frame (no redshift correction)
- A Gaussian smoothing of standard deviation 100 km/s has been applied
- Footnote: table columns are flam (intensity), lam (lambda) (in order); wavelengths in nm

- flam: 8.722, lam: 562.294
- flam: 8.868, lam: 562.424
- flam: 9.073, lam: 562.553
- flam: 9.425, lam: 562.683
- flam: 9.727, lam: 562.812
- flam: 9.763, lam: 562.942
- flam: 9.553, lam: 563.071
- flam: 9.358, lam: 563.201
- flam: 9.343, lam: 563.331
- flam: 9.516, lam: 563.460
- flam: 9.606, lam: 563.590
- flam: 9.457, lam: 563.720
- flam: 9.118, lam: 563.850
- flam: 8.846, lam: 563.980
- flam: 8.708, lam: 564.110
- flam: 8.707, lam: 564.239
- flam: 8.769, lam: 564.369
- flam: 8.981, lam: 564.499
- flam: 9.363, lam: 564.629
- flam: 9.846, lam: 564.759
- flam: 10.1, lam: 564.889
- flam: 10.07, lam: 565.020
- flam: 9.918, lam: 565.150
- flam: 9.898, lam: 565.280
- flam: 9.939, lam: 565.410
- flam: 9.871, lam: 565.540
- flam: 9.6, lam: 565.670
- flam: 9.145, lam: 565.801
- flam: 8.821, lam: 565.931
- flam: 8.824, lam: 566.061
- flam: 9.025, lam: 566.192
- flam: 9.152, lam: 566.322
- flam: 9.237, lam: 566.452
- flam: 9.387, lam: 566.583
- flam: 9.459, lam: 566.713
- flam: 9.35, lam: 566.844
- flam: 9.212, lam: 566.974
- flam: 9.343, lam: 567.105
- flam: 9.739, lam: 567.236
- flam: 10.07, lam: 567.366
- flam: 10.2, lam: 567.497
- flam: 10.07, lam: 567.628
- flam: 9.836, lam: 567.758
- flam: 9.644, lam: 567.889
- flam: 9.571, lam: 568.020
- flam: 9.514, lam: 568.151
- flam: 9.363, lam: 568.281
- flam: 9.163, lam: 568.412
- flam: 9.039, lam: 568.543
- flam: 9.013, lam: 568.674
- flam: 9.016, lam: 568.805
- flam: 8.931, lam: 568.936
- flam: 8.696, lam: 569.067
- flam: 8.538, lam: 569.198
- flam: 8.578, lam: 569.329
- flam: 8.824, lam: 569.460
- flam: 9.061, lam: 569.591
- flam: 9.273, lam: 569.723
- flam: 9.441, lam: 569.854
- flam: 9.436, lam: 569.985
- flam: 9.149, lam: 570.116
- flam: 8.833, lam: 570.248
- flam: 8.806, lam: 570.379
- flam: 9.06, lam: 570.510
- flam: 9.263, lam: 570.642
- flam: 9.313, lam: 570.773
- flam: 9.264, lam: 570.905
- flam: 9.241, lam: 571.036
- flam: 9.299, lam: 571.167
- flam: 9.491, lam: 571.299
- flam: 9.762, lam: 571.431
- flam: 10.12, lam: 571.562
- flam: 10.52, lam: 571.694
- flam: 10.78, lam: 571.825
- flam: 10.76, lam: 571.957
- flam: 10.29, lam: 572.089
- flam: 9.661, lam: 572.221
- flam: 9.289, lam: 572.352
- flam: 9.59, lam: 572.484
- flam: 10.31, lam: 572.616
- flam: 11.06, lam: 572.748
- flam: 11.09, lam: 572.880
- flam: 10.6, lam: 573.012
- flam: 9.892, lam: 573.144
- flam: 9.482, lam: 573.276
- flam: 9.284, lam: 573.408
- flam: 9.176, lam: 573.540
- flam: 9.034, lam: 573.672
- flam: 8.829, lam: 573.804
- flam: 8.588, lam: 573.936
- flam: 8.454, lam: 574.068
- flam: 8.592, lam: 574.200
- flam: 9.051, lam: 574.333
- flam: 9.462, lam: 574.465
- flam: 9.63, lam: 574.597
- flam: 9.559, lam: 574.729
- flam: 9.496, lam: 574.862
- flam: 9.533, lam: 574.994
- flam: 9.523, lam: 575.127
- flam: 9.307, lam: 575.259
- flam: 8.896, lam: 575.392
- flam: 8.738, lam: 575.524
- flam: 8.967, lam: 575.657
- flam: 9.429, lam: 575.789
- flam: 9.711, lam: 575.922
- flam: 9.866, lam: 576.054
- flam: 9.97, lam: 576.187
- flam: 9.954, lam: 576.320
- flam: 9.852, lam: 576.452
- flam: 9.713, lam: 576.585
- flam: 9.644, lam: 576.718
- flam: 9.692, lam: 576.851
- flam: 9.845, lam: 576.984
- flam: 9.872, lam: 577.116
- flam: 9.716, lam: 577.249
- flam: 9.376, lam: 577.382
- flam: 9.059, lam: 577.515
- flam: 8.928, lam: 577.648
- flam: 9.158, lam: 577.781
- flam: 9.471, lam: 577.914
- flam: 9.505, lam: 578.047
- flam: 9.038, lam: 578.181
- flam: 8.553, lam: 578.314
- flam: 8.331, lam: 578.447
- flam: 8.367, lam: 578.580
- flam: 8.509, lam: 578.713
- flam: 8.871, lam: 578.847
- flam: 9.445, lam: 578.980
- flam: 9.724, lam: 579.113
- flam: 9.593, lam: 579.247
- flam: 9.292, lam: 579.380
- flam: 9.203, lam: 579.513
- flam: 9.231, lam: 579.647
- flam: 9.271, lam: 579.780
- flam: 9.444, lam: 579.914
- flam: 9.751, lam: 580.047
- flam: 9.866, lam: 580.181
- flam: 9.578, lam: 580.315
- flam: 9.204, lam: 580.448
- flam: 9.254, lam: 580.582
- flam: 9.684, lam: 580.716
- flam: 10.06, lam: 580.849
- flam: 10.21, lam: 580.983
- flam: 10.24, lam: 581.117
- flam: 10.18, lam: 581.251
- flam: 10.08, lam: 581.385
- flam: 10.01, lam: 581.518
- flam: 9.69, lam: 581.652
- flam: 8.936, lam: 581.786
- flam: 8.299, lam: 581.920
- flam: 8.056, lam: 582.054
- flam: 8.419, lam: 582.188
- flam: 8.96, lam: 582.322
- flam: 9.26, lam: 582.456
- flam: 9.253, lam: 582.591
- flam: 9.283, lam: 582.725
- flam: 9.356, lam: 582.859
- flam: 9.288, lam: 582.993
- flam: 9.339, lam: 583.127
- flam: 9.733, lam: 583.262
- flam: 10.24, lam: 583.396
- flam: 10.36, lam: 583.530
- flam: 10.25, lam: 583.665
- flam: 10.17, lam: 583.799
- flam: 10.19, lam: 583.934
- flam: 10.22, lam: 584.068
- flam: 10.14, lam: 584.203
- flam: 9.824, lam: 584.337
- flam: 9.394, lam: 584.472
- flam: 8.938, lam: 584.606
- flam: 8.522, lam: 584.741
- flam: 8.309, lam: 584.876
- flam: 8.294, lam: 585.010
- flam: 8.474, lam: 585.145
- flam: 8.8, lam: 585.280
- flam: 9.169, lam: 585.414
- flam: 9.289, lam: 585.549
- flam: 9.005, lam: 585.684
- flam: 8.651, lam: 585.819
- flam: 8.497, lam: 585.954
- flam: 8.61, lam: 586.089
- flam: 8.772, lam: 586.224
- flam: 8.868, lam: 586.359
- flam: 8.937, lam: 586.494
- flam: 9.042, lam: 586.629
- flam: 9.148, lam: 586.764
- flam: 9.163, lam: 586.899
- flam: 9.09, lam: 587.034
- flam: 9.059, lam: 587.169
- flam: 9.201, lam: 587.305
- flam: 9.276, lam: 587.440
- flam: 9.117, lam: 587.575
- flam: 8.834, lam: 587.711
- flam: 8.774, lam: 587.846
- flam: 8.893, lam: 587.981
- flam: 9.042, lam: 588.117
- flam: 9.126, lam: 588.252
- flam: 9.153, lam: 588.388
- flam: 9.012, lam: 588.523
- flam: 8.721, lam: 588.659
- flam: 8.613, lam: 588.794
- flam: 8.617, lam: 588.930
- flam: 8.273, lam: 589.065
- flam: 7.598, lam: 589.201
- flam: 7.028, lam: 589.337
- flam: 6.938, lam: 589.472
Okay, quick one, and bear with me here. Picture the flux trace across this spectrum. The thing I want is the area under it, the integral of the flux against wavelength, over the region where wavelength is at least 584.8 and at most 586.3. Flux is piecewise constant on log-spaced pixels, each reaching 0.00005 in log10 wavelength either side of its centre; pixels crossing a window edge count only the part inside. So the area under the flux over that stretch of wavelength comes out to 13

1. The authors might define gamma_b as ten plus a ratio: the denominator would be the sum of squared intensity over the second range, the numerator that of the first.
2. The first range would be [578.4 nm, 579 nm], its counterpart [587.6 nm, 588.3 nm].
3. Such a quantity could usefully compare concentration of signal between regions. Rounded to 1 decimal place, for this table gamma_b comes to 11.0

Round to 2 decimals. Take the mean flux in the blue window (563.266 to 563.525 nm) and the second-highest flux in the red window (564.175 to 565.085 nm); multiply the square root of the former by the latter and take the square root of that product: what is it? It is 5.56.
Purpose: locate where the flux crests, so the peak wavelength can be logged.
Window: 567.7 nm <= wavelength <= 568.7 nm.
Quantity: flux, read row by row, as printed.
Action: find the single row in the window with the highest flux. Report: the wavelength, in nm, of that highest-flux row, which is 567.758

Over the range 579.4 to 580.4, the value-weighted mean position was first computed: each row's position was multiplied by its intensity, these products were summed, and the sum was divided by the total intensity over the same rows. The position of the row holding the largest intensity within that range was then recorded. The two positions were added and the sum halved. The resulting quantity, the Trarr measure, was 580.05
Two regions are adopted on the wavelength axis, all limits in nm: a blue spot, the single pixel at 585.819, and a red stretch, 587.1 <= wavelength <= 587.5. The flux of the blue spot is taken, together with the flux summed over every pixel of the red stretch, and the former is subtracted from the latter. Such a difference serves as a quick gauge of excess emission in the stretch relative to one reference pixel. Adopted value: 19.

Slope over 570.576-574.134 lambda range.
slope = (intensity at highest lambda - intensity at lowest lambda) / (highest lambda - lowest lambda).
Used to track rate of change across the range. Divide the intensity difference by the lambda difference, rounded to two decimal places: -0.24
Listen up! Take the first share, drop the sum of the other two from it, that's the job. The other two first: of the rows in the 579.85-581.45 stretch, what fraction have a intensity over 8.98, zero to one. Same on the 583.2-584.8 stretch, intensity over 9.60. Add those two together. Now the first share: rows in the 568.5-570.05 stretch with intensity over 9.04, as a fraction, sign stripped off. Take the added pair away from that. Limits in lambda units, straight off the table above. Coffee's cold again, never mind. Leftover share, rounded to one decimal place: -1.4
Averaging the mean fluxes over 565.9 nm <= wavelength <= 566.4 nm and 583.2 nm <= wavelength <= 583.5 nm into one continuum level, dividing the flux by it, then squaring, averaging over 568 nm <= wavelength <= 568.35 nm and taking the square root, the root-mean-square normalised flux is 1.00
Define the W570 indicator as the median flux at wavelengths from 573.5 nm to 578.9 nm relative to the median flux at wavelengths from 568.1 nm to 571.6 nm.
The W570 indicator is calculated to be 1.02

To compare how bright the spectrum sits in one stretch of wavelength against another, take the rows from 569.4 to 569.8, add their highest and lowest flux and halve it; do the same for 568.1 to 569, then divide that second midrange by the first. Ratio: 1.02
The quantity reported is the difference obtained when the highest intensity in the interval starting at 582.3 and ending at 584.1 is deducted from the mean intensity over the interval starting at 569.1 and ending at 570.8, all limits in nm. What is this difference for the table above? -1.3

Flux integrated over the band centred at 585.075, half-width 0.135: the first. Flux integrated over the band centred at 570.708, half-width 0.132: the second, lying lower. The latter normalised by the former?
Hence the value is 1.08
